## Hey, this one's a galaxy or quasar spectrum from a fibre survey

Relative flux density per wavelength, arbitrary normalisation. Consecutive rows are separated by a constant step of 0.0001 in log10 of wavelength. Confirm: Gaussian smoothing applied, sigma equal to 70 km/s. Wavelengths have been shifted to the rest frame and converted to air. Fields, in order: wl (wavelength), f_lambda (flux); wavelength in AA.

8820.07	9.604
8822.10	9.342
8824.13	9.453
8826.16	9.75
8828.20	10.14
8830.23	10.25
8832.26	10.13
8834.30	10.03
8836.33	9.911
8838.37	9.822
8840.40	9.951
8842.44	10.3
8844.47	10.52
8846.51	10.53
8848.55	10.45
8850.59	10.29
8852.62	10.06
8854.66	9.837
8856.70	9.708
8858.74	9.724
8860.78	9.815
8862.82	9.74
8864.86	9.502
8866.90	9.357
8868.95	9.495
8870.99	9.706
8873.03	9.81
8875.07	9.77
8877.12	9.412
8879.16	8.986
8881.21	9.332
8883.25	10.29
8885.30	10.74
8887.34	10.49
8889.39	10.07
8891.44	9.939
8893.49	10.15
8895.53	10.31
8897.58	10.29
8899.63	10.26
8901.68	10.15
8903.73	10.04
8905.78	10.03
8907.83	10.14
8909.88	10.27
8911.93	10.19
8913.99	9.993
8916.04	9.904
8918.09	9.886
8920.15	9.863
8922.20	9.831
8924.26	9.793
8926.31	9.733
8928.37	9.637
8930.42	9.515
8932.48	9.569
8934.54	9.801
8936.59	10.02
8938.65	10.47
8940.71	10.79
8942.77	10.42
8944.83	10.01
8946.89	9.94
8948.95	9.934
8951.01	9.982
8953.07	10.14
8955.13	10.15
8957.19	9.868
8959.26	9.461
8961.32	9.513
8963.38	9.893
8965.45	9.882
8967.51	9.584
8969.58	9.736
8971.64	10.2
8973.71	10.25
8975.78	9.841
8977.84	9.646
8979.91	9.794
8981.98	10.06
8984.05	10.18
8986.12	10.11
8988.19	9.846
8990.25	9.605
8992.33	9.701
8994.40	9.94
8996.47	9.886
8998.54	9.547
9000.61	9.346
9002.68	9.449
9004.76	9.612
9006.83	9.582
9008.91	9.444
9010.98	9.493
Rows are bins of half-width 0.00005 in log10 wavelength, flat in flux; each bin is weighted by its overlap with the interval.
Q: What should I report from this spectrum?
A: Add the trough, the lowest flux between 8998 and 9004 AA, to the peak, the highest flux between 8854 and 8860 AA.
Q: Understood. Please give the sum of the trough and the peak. 19.2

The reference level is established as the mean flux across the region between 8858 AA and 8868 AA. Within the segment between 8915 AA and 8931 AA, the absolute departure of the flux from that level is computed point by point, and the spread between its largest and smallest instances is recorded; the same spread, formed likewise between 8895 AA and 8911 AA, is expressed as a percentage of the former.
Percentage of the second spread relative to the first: 105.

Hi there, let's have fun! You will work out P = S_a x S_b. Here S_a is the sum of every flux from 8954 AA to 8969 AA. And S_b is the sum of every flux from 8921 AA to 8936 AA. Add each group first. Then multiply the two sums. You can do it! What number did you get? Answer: 4640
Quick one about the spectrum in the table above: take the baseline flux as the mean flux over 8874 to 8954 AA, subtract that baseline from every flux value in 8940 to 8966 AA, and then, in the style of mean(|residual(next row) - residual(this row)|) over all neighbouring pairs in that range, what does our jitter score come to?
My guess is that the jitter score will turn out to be 0.18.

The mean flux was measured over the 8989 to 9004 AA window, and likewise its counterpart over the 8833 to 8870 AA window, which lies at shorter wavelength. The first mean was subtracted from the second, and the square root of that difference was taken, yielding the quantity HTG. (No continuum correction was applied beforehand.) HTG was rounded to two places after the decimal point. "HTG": 0.55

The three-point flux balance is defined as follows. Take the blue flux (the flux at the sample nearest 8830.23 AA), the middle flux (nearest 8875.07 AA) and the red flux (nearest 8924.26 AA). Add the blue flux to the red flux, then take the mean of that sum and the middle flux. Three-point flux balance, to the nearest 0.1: 14.9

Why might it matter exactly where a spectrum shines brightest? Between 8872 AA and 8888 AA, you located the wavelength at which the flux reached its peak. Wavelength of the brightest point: 8885.30 AA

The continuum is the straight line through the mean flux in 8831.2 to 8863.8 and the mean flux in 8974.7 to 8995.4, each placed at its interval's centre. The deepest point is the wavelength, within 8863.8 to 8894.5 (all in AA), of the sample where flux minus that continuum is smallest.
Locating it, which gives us 8879.16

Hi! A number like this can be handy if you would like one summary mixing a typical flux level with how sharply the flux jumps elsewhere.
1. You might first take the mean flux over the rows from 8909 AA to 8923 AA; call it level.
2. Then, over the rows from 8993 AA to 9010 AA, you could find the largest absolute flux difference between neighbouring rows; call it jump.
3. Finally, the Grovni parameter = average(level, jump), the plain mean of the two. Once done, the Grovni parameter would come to 5.16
